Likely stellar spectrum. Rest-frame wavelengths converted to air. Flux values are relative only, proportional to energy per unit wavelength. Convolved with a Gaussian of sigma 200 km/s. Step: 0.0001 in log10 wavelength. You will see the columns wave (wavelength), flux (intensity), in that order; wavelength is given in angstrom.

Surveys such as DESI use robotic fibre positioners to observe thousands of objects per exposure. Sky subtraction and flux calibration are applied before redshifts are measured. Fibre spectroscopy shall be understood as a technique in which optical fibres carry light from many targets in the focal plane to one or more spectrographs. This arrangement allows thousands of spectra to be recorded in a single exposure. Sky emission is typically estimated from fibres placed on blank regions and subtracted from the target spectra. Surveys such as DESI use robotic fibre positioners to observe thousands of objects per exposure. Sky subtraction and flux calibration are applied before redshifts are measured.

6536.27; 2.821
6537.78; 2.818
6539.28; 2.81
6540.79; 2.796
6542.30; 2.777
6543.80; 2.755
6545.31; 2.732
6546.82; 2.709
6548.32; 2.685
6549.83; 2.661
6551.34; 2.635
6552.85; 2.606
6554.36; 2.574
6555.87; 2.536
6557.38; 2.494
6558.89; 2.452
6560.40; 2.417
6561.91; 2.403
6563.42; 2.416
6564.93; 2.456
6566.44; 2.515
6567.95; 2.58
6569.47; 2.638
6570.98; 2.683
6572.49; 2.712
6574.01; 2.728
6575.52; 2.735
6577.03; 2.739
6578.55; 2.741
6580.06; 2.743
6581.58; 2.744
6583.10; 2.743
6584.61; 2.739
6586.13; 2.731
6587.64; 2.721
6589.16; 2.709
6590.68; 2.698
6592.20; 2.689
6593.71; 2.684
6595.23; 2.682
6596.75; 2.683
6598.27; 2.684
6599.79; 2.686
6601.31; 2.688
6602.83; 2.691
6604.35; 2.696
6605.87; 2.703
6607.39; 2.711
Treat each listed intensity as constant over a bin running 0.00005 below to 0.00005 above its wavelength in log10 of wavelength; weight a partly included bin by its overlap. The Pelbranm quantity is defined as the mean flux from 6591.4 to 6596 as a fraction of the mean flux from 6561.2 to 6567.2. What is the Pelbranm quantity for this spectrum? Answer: 1.10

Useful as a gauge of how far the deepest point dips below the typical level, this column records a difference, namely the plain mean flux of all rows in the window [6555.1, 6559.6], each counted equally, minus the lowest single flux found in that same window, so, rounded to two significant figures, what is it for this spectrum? 0.042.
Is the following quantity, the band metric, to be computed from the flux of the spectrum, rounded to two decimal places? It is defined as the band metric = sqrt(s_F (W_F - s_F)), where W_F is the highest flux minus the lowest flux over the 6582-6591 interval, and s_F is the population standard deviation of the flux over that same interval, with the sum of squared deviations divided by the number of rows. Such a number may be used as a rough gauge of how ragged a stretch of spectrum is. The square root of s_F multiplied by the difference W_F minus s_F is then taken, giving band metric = 0.02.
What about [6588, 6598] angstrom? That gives 0.01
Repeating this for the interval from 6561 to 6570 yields 0.11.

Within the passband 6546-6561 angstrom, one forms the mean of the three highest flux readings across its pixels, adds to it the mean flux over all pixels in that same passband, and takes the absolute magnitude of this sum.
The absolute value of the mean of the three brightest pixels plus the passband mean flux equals 5.26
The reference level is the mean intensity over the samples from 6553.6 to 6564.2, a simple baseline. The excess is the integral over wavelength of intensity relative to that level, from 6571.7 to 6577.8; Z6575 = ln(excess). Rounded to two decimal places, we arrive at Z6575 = 0.45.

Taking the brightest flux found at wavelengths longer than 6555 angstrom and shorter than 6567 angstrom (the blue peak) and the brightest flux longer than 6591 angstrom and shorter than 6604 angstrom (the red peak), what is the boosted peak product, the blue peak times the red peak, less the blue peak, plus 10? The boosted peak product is 14.29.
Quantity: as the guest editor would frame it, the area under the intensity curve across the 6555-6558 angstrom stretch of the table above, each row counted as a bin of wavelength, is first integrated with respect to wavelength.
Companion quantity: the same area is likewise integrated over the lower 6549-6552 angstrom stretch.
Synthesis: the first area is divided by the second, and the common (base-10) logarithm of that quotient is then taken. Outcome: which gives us -0.022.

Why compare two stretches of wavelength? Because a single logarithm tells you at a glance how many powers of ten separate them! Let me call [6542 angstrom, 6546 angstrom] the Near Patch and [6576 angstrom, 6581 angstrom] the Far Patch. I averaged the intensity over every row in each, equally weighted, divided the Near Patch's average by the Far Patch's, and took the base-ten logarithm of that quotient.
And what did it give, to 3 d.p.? 0.002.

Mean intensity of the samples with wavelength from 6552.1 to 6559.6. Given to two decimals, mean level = 2.53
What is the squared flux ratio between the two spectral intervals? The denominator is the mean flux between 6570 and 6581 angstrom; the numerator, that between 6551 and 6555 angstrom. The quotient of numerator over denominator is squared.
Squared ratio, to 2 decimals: 0.91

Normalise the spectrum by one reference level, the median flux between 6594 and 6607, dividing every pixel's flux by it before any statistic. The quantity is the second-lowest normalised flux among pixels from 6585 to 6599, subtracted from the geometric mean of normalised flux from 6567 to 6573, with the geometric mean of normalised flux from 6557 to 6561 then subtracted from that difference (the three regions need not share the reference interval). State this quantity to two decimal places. -0.92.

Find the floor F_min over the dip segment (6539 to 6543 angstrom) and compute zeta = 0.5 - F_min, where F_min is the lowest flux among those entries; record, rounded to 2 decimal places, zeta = -2.28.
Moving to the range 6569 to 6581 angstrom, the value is -2.14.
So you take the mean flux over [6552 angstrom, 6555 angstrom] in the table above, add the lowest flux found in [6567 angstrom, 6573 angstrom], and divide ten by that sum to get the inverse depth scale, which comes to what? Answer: 1.93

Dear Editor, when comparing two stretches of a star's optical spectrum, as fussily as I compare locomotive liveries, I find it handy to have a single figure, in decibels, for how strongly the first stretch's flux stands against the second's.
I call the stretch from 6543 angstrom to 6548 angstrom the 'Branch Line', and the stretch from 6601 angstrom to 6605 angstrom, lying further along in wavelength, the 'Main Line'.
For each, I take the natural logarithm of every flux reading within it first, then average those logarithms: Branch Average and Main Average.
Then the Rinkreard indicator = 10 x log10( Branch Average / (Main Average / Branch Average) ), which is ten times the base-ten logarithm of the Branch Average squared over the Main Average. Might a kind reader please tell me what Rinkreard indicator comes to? 0.09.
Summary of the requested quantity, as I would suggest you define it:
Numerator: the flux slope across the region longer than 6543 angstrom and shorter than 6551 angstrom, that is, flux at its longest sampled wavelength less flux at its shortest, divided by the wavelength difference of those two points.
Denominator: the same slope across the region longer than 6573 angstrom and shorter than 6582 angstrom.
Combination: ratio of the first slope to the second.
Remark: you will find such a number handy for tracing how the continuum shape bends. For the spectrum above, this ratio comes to -7.4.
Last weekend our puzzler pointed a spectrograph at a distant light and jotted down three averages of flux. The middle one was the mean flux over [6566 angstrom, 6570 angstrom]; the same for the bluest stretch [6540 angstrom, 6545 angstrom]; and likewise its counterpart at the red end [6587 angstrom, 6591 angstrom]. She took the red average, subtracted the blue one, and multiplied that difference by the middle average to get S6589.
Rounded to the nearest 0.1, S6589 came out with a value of -0.2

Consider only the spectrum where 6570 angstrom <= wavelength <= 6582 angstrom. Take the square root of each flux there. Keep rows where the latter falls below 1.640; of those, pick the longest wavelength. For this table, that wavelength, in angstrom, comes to 6570.98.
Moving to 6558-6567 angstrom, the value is 6566.44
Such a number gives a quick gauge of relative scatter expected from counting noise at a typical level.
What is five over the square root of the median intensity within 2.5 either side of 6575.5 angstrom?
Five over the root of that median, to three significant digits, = 3.02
